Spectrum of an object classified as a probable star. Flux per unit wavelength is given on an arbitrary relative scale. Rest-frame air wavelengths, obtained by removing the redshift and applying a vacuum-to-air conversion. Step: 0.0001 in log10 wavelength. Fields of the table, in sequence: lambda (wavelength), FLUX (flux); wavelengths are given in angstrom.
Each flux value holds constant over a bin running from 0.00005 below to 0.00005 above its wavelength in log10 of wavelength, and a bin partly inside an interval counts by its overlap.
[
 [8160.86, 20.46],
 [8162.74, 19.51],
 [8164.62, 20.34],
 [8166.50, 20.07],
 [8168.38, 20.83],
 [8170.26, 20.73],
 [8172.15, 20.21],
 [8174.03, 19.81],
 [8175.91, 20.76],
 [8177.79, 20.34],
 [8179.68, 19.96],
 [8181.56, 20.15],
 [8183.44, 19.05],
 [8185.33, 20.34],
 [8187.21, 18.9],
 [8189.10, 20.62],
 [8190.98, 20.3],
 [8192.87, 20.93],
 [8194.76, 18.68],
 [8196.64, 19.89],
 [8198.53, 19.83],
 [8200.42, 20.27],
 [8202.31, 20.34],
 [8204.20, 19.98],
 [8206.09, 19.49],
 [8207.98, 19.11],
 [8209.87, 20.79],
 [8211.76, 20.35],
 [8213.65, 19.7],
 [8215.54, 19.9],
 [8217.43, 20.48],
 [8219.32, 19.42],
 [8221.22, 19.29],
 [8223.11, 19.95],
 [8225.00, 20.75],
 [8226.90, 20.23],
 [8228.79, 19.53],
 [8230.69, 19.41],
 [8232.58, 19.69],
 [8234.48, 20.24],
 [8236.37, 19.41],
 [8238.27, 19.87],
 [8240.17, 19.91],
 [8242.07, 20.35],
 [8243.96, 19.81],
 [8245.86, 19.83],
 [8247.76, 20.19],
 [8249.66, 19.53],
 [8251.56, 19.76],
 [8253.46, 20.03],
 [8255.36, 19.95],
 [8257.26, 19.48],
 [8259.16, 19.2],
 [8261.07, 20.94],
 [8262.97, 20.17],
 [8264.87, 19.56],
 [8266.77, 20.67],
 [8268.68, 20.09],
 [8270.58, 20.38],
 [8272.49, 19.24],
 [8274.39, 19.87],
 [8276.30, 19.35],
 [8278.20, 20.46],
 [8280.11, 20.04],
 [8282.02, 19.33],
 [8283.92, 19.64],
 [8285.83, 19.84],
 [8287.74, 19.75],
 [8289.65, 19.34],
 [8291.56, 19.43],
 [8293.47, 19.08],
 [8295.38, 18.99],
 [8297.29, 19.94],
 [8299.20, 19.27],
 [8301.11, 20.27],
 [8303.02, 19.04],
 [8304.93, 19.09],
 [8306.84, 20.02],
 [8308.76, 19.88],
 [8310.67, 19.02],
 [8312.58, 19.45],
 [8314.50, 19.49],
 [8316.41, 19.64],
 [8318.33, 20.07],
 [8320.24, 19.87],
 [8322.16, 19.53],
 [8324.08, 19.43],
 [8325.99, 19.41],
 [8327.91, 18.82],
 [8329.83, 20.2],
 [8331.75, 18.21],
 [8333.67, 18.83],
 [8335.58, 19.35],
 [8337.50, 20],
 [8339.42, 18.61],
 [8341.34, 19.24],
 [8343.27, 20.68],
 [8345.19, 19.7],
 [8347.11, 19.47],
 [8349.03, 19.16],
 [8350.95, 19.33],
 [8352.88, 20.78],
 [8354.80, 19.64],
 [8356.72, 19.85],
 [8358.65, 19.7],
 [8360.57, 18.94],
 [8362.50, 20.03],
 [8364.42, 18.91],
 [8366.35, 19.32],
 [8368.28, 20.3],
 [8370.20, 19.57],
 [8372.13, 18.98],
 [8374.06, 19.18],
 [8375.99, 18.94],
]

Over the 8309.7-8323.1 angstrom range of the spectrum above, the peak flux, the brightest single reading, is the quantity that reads 20.07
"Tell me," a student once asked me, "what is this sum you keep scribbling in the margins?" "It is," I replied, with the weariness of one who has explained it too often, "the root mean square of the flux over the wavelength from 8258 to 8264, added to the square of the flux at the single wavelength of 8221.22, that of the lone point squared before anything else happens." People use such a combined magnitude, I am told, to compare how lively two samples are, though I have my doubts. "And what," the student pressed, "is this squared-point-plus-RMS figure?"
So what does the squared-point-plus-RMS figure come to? 392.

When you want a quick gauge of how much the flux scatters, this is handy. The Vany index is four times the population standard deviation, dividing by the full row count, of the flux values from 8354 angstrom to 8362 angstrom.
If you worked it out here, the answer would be 1.4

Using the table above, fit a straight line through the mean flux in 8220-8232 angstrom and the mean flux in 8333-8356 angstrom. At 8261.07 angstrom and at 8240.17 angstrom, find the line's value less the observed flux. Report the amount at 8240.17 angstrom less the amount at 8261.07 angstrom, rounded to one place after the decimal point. 1.1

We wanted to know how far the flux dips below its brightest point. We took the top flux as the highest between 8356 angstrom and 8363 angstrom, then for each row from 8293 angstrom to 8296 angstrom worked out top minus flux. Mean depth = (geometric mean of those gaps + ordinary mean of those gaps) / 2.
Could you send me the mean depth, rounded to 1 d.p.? 1.0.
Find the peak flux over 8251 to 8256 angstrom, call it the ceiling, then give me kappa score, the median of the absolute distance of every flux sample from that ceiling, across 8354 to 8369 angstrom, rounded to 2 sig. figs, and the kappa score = 0.36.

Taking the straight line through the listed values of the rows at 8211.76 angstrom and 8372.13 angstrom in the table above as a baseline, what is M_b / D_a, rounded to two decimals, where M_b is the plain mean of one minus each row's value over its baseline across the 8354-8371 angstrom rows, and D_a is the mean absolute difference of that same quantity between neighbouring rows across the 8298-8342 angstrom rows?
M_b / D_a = -0.85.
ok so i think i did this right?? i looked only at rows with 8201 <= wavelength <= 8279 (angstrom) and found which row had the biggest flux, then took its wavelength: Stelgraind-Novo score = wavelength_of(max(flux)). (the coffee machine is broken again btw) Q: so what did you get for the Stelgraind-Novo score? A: 8261.07 angstrom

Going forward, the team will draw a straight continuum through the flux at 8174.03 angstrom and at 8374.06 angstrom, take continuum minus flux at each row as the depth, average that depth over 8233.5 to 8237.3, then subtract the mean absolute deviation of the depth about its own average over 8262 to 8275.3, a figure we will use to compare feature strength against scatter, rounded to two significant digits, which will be -0.58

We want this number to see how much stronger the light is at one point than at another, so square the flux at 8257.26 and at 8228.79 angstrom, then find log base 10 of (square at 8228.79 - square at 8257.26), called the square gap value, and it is 0.29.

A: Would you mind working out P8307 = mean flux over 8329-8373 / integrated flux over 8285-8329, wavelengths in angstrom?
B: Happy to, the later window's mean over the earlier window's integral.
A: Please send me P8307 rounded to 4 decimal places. 0.0227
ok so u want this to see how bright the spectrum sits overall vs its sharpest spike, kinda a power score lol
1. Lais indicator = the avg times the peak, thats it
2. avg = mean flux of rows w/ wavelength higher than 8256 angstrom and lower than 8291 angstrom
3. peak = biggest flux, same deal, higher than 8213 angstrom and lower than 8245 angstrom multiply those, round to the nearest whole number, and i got 412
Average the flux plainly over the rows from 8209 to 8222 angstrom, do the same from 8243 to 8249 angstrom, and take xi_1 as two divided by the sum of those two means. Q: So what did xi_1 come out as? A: 0.0501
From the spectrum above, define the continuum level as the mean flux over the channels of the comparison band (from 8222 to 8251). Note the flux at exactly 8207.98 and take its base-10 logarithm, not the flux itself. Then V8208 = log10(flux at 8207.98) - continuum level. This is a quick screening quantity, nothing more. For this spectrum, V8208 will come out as -18.6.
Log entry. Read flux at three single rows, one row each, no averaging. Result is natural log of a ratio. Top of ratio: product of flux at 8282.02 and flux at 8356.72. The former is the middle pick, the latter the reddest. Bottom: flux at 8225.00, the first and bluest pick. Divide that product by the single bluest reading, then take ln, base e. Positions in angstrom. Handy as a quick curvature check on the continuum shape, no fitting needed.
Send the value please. 2.92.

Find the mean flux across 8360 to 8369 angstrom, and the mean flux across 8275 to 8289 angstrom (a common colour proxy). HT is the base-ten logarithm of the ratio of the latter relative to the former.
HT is 0.006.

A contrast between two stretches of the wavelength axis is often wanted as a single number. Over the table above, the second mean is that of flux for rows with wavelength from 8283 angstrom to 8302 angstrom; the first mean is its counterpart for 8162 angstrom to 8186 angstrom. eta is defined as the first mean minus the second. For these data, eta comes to 0.61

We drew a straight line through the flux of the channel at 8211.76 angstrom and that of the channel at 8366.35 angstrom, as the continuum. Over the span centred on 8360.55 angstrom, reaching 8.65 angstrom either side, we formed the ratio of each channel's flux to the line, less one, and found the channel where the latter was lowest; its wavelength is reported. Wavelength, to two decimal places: 8364.42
